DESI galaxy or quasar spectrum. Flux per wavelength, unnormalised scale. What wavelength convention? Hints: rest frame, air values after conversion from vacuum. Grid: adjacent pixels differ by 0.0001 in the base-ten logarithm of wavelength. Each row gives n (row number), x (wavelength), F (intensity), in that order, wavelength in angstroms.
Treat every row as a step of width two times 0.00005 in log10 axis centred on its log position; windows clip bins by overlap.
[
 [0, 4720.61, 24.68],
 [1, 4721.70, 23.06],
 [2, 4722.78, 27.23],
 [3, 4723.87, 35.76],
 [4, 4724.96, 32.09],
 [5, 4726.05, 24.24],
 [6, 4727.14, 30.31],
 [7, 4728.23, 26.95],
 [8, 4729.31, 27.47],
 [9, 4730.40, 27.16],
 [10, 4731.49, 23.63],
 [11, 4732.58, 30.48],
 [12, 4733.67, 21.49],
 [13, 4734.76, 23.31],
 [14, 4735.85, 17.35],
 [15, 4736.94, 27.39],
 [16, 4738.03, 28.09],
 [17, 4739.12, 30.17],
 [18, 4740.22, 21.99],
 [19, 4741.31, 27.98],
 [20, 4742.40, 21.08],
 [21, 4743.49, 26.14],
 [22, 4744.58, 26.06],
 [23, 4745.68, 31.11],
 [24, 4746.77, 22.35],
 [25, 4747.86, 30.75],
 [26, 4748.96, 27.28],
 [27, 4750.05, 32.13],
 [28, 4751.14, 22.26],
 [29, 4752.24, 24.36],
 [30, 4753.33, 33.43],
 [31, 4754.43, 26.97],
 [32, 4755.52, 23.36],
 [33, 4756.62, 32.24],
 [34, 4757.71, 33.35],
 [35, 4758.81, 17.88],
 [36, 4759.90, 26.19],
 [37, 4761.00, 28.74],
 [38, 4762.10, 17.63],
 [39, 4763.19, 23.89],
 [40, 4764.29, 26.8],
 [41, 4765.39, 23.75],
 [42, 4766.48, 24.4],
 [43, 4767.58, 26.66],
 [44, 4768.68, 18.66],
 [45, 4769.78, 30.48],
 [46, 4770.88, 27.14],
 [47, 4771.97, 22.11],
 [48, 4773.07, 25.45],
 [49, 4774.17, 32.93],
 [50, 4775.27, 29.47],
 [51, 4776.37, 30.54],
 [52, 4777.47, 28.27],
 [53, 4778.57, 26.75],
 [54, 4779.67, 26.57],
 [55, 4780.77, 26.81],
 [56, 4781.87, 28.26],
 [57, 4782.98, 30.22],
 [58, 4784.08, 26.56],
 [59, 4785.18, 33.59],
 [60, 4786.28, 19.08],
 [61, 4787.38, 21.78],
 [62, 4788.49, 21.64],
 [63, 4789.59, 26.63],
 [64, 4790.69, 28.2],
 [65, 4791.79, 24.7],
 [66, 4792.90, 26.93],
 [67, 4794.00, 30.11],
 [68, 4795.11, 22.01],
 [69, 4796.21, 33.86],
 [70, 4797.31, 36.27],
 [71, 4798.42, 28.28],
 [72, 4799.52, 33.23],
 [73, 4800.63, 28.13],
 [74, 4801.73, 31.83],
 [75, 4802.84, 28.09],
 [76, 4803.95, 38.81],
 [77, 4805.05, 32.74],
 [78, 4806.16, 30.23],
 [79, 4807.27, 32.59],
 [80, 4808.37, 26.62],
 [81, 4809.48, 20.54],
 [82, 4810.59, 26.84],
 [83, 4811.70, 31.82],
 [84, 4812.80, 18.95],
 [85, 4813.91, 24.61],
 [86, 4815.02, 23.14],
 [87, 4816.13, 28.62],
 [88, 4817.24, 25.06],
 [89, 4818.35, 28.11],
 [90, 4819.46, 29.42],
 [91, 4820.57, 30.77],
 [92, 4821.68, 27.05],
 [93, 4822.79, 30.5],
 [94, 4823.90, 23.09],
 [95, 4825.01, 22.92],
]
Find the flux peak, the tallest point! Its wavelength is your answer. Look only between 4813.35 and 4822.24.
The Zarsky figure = 4820.57 angstroms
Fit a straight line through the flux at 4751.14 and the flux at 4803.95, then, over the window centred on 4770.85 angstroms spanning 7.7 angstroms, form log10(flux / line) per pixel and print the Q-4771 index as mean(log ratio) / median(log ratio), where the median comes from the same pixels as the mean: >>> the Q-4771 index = 2.1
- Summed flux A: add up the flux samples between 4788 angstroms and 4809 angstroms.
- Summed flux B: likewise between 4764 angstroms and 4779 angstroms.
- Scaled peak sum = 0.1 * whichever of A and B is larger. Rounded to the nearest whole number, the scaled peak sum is 56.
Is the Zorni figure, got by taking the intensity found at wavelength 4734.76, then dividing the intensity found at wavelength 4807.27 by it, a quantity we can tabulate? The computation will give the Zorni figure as 1.40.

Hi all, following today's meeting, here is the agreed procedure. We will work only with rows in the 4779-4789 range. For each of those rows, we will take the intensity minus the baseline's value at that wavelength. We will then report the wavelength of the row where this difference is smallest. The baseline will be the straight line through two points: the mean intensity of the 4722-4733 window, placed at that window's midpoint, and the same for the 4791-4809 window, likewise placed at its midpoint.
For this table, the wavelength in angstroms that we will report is 4786.28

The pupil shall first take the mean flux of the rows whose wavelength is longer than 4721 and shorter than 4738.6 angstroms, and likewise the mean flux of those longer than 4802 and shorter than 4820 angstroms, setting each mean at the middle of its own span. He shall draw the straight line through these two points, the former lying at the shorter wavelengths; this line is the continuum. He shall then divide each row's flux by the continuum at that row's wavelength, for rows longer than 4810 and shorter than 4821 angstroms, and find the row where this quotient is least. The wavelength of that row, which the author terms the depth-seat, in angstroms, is 4812.80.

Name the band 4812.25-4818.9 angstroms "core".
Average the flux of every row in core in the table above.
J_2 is 25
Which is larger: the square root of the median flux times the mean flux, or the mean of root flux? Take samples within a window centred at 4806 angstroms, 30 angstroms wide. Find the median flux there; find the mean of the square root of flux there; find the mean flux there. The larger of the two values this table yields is 28.4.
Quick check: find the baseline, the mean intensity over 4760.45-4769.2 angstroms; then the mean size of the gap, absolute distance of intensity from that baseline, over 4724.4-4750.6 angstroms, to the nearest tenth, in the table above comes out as 4.0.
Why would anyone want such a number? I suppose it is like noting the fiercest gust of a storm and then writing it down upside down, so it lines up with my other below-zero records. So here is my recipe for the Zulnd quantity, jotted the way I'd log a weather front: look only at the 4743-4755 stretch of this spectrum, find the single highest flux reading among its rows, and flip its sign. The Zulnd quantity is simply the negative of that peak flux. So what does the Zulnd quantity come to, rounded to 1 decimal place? -33.4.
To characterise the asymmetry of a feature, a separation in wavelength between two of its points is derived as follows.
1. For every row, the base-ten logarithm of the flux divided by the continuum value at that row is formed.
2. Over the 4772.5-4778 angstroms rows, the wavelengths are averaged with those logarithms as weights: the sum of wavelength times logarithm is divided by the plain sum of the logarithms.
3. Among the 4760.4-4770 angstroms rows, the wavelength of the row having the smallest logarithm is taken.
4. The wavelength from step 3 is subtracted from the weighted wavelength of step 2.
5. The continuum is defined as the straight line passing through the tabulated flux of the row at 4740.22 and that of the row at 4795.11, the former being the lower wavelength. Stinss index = 13.3 angstroms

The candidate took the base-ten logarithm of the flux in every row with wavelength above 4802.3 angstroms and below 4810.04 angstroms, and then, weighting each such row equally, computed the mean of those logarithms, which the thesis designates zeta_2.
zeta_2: 1.47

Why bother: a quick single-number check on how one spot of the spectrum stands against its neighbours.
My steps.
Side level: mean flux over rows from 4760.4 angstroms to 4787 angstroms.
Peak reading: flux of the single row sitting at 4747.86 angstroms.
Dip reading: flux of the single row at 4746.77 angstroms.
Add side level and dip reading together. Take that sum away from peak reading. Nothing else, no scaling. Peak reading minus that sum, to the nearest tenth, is -18.0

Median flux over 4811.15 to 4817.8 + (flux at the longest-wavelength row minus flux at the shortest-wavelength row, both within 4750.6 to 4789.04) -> 24.2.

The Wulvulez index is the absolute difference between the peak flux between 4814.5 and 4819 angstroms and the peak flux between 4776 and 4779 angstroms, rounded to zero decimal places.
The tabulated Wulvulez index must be 2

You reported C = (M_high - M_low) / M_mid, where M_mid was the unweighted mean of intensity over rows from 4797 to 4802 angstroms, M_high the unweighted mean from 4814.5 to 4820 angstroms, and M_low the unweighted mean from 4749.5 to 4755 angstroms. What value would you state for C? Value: -0.03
